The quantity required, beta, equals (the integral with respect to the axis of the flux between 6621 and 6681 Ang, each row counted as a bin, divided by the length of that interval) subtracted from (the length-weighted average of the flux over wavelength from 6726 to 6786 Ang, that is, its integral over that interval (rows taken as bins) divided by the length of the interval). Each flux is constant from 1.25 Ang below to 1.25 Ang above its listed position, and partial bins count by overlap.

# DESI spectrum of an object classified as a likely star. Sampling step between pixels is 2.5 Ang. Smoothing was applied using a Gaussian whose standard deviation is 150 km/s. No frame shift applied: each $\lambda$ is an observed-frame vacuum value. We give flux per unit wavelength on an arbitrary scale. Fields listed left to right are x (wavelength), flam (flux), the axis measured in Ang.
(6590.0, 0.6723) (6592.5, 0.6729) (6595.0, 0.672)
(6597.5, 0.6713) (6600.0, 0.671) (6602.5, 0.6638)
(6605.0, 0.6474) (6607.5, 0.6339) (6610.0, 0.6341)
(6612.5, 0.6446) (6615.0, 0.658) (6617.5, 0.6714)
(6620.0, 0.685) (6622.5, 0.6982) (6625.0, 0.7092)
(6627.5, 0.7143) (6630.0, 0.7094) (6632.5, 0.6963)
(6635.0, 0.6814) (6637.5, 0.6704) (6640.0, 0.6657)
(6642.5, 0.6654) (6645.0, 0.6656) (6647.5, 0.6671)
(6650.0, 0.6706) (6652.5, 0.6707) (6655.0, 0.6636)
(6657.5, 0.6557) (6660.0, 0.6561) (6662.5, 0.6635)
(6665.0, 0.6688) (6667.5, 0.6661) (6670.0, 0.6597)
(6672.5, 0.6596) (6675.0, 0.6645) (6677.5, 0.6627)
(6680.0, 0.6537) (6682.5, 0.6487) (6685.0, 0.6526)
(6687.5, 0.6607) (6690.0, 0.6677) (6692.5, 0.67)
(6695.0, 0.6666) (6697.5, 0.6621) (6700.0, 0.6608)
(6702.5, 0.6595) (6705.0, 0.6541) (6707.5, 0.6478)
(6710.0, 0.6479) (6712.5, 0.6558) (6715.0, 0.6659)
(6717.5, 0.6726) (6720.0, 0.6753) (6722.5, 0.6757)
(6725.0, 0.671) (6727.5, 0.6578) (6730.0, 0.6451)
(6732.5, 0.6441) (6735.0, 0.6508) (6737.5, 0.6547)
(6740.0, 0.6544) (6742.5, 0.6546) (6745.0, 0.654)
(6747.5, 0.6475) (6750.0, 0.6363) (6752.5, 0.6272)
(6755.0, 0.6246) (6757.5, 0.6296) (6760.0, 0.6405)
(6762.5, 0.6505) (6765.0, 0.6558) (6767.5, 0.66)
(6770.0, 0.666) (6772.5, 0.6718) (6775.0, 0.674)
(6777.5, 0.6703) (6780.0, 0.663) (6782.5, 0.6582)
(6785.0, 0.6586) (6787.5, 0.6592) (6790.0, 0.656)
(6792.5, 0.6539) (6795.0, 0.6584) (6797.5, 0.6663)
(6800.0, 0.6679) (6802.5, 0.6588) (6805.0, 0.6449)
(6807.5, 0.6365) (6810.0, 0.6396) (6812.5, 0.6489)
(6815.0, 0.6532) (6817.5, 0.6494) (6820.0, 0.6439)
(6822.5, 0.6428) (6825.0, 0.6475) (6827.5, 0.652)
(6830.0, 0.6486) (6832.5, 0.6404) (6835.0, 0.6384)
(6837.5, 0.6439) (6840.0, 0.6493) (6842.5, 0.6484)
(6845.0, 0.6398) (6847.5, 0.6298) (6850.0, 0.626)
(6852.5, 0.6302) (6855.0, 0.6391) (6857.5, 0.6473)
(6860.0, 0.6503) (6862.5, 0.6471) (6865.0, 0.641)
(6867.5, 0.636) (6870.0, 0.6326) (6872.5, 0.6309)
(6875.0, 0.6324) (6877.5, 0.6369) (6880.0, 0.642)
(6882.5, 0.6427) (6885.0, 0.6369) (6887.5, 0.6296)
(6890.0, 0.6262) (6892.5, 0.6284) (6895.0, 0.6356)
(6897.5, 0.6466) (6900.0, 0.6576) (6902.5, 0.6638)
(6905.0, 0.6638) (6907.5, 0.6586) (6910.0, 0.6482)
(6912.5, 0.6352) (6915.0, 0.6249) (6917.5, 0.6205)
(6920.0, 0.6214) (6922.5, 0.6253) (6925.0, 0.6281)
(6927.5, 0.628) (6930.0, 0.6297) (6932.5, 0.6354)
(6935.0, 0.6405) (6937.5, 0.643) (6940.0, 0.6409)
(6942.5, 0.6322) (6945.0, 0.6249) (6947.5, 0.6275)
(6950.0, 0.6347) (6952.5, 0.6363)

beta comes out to -0.02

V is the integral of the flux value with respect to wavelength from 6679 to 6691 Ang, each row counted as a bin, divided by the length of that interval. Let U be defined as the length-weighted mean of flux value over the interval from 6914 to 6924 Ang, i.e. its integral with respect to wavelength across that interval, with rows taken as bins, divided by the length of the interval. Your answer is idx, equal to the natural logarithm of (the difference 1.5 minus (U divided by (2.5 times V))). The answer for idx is 0.114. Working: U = 0.623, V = 0.657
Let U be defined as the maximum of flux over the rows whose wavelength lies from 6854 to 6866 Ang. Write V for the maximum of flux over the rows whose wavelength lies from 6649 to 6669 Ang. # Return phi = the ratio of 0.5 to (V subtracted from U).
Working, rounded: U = 0.6503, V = 0.6707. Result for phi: -25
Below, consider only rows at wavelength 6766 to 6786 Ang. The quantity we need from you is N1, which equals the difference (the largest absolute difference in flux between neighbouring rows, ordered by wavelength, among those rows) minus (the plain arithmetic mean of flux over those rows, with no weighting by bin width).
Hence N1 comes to -0.658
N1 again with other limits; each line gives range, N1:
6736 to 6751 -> -0.639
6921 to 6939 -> -0.627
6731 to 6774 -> -0.637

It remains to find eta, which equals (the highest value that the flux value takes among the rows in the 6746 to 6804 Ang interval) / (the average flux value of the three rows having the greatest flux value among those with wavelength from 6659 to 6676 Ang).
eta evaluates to 1.01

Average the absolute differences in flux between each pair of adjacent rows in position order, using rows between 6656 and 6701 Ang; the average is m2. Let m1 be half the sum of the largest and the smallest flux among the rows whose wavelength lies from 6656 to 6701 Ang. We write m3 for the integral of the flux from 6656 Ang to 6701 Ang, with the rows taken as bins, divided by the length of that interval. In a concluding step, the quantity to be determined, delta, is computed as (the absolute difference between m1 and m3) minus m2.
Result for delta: -0.0026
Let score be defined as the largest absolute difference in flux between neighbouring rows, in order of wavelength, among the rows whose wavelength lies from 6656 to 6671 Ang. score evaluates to 0.0074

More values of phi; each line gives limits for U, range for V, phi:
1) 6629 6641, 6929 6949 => 8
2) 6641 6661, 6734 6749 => 31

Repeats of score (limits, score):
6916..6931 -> 0.0039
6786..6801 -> 0.0079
